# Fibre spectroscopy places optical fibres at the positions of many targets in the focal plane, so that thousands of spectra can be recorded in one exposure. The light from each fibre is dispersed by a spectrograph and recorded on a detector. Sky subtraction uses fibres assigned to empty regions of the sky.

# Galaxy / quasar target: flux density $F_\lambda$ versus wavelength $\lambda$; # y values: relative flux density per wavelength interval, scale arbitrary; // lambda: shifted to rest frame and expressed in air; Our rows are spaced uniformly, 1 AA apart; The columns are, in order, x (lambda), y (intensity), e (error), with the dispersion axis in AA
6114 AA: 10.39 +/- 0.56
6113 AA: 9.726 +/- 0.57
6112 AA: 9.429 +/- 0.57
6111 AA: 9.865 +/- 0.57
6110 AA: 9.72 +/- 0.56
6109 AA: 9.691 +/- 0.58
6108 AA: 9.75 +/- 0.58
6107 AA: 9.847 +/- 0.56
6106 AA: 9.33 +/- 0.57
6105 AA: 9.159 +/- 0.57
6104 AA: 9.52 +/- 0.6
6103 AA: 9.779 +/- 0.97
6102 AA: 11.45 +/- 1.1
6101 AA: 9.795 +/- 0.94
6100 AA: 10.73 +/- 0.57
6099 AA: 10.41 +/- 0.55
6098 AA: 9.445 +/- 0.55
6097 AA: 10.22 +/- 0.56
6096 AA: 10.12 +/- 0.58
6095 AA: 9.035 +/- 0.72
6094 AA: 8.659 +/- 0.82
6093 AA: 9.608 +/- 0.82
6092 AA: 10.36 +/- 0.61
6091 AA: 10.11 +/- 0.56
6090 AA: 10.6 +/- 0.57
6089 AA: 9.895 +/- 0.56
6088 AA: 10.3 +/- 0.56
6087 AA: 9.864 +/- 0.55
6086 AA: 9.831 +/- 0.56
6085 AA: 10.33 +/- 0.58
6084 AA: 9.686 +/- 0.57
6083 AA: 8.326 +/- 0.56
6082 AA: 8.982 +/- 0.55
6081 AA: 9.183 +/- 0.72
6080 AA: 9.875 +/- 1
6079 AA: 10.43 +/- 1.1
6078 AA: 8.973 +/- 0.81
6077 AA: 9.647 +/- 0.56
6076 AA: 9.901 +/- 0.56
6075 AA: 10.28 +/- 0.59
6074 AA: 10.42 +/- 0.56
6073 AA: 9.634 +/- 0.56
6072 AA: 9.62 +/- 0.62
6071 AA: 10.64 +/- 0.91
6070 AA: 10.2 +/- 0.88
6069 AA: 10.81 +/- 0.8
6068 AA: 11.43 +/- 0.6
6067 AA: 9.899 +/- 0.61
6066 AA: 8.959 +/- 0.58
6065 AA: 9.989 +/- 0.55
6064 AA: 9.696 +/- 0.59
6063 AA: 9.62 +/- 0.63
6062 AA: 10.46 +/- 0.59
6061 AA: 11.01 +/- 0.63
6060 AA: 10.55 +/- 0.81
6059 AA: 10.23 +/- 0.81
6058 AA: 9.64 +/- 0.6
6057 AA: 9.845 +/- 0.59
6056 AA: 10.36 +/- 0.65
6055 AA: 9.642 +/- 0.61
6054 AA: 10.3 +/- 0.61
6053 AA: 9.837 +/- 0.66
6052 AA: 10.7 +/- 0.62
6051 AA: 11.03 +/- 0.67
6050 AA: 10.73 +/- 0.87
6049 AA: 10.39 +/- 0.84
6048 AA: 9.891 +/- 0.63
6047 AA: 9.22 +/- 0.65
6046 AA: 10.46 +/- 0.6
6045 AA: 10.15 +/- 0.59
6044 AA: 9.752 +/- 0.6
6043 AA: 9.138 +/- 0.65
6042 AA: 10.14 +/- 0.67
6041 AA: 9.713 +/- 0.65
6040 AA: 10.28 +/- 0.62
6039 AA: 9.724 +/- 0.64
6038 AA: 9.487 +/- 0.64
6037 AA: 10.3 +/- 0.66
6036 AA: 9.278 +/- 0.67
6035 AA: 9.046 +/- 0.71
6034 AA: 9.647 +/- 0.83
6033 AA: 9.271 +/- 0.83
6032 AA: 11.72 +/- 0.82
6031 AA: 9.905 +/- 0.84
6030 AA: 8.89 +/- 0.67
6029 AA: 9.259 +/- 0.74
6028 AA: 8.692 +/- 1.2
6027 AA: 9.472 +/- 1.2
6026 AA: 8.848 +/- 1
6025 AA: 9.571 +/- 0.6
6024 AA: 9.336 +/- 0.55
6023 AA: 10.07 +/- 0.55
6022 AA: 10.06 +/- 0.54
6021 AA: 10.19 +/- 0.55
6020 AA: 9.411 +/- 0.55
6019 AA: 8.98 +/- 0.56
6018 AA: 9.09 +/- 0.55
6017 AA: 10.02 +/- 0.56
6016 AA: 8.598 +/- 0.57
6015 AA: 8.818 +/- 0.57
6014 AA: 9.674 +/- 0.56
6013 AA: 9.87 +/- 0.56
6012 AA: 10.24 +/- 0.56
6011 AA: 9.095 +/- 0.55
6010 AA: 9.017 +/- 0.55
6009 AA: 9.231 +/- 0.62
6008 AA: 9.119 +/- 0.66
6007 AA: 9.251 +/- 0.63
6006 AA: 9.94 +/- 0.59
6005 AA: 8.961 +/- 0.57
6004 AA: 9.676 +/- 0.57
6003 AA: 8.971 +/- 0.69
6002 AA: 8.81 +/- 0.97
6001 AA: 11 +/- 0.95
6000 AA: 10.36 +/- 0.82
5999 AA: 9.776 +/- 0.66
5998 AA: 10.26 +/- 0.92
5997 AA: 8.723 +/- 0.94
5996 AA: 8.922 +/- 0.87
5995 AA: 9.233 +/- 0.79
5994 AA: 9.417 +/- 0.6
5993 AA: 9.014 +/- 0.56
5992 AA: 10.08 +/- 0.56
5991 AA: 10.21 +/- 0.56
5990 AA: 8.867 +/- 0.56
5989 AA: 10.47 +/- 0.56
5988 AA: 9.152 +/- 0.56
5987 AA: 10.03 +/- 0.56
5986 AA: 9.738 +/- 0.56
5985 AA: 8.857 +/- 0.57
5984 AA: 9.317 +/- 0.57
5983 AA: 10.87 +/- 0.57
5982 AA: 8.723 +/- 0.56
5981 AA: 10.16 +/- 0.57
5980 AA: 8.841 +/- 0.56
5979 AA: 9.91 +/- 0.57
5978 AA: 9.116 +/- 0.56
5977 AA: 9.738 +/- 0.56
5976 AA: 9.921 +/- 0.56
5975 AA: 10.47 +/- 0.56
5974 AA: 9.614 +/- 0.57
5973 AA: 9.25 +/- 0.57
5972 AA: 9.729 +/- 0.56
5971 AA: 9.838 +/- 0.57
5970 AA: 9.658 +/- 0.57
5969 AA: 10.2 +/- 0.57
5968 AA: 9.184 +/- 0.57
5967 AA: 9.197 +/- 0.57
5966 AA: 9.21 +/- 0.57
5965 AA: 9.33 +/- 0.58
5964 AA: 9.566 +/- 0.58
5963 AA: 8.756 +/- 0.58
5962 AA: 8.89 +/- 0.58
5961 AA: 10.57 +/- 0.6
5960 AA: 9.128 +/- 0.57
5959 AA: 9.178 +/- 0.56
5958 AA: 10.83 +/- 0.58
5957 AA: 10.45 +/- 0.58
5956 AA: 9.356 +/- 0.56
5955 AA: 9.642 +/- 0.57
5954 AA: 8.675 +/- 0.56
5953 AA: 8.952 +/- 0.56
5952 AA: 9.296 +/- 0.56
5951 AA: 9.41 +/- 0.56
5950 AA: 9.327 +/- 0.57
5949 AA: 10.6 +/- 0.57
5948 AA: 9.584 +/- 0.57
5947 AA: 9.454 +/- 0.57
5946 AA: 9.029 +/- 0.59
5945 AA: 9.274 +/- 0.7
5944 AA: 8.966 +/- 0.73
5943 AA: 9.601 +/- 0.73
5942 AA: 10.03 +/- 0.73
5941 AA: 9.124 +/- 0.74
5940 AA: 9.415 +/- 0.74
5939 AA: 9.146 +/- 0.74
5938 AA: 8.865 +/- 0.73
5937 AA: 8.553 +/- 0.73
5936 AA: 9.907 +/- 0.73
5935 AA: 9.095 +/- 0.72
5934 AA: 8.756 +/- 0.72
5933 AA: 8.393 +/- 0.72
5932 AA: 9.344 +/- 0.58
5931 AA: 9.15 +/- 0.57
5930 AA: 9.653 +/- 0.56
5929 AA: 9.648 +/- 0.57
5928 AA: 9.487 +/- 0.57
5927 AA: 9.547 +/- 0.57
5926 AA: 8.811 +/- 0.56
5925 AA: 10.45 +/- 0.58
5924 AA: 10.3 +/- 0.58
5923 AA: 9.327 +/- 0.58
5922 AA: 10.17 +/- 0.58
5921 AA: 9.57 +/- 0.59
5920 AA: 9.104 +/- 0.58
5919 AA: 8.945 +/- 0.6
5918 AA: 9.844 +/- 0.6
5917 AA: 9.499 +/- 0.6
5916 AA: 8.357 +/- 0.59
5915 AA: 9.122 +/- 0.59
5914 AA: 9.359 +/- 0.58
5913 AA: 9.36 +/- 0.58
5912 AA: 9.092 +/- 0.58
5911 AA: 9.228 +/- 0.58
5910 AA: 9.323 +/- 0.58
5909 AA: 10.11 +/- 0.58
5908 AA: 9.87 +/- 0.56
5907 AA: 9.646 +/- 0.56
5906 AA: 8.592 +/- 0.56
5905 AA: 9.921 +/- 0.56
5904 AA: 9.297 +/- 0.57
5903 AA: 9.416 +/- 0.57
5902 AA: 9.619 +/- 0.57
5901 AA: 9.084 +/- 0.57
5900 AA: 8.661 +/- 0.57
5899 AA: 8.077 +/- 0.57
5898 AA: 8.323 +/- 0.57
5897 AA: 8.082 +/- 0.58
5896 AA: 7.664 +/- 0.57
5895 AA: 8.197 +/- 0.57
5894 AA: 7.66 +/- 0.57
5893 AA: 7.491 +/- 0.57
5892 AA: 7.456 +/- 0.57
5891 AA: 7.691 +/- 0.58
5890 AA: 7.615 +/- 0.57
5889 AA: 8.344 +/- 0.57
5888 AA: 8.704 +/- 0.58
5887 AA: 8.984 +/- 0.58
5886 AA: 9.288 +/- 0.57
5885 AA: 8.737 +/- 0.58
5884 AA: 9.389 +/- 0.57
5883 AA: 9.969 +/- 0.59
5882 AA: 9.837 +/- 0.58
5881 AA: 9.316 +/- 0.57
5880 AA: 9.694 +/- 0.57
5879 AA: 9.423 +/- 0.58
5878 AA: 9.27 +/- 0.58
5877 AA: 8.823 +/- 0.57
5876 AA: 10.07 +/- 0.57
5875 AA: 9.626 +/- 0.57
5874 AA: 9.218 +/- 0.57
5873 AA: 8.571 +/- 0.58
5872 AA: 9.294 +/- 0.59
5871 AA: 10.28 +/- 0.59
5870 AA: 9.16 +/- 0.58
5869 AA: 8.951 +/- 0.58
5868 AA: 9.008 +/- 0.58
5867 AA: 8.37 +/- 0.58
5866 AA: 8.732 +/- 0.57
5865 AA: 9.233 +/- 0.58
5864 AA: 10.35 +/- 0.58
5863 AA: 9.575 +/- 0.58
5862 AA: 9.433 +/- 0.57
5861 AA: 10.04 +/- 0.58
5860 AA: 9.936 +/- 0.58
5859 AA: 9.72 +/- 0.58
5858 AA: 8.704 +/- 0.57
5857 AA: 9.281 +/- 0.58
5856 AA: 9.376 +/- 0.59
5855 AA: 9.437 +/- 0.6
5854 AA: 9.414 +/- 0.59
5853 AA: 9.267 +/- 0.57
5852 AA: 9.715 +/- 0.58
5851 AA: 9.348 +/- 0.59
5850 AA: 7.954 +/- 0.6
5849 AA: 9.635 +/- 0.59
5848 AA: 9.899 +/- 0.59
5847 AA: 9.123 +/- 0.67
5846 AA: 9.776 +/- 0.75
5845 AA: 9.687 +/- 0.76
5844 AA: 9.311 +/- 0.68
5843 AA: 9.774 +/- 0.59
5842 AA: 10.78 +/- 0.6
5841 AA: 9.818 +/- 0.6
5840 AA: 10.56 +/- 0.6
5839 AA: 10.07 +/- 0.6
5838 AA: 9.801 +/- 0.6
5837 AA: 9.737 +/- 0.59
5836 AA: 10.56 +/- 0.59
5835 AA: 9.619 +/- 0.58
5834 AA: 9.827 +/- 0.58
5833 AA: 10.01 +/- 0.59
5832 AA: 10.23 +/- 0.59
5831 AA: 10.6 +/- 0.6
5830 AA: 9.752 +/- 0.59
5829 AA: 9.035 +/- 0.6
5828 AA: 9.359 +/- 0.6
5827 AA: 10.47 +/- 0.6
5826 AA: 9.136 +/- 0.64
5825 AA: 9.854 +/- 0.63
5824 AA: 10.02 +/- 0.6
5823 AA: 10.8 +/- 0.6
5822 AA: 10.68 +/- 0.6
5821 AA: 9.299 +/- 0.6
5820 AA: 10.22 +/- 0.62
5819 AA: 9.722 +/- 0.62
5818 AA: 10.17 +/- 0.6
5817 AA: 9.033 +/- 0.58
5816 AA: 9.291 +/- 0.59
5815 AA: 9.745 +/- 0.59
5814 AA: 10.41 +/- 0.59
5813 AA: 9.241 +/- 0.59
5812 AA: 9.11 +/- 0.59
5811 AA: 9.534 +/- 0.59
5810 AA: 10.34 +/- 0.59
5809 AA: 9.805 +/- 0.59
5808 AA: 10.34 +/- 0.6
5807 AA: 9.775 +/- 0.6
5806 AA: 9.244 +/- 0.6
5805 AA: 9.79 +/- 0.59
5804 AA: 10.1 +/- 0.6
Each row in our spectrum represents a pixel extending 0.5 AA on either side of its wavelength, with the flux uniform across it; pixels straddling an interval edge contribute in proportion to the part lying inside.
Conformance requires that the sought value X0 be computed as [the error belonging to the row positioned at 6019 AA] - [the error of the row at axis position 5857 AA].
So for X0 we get -0.020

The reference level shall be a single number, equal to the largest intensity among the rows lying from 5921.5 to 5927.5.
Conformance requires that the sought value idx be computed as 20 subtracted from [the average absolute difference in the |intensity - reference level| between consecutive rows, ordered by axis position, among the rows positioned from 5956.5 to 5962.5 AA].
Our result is -19.2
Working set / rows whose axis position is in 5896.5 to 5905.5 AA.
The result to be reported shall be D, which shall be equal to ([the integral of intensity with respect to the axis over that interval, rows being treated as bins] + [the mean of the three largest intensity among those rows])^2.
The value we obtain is 8124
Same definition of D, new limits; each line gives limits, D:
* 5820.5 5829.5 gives 9861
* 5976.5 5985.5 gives 9186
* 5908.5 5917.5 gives 8669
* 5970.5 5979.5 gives 9543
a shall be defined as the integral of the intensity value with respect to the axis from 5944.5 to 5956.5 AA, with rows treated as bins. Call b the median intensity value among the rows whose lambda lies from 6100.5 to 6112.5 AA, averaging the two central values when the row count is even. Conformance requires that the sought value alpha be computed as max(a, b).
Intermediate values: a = 112.6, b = 9.7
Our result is 113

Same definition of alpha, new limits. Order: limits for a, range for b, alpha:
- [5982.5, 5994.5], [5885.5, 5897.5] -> 116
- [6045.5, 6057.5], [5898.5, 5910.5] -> 122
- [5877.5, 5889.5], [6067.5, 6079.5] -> 111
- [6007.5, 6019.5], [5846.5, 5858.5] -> 112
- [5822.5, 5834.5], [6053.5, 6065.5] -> 119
